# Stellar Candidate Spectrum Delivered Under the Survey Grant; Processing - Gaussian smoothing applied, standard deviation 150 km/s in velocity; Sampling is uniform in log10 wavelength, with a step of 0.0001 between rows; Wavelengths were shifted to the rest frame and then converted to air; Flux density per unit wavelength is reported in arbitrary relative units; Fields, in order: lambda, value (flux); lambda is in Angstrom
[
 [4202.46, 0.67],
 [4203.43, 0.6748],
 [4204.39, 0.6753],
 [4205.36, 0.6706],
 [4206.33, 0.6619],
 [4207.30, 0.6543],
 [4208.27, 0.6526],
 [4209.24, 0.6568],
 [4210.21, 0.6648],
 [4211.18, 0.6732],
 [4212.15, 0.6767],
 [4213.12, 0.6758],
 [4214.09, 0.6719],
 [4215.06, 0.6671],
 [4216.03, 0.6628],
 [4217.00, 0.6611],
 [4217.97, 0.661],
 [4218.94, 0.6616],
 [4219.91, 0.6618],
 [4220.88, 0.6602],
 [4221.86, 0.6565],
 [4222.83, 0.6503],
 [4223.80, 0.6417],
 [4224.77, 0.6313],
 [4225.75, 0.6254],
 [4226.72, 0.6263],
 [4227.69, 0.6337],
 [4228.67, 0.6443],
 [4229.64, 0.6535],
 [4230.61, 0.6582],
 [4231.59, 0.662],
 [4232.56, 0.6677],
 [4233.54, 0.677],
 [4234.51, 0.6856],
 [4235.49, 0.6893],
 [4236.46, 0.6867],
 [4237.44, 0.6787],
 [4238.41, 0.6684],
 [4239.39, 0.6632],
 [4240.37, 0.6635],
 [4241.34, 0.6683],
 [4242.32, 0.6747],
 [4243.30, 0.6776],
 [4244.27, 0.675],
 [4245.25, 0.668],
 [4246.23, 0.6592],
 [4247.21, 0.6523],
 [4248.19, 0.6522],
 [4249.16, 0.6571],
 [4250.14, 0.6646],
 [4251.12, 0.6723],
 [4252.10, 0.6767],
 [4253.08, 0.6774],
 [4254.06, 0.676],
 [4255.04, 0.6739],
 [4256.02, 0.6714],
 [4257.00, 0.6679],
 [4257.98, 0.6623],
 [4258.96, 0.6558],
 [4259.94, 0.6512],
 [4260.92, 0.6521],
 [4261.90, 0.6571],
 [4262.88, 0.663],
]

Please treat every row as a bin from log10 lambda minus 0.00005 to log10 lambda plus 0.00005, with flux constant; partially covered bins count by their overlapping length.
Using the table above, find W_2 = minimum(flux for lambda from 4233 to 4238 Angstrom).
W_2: 0.677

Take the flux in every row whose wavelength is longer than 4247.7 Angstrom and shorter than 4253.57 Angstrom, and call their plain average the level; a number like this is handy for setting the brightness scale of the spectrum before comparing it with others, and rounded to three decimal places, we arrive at 0.667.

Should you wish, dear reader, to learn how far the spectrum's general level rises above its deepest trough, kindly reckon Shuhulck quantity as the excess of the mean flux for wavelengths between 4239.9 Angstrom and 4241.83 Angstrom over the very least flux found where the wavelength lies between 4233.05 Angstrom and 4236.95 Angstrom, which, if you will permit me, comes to -0.01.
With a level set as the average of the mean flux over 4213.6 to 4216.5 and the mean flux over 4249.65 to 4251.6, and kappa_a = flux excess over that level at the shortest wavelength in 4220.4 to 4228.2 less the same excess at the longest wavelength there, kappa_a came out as 0.03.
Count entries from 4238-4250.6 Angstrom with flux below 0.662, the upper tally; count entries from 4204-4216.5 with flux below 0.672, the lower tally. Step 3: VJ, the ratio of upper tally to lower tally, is 0.44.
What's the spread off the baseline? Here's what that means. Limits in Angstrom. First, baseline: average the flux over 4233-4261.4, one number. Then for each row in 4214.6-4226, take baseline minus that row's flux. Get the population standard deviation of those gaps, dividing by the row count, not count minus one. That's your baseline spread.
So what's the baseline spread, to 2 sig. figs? 0.013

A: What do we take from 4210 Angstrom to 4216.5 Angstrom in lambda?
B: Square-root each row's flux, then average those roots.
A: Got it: 0.819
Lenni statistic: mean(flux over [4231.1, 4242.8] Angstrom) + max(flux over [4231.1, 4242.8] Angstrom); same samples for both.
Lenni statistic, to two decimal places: 1.36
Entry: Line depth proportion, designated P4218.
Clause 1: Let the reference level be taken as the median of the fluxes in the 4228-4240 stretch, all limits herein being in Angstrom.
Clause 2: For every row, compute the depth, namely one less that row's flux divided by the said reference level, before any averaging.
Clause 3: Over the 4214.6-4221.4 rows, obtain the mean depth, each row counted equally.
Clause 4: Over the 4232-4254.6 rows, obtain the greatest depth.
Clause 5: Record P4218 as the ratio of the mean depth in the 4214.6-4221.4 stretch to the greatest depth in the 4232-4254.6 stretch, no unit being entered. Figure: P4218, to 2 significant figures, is 0.37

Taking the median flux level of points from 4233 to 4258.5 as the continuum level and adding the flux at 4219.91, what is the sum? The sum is 1.33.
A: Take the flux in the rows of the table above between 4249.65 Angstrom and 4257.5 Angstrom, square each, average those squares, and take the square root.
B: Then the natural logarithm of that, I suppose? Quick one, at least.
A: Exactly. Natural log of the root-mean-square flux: -0.397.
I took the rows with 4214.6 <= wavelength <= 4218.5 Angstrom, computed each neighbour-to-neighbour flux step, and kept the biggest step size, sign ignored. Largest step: 0.0043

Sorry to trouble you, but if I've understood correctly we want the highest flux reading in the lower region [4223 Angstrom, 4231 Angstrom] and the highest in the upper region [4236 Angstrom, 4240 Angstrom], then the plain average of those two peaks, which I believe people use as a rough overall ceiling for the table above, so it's 0.672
